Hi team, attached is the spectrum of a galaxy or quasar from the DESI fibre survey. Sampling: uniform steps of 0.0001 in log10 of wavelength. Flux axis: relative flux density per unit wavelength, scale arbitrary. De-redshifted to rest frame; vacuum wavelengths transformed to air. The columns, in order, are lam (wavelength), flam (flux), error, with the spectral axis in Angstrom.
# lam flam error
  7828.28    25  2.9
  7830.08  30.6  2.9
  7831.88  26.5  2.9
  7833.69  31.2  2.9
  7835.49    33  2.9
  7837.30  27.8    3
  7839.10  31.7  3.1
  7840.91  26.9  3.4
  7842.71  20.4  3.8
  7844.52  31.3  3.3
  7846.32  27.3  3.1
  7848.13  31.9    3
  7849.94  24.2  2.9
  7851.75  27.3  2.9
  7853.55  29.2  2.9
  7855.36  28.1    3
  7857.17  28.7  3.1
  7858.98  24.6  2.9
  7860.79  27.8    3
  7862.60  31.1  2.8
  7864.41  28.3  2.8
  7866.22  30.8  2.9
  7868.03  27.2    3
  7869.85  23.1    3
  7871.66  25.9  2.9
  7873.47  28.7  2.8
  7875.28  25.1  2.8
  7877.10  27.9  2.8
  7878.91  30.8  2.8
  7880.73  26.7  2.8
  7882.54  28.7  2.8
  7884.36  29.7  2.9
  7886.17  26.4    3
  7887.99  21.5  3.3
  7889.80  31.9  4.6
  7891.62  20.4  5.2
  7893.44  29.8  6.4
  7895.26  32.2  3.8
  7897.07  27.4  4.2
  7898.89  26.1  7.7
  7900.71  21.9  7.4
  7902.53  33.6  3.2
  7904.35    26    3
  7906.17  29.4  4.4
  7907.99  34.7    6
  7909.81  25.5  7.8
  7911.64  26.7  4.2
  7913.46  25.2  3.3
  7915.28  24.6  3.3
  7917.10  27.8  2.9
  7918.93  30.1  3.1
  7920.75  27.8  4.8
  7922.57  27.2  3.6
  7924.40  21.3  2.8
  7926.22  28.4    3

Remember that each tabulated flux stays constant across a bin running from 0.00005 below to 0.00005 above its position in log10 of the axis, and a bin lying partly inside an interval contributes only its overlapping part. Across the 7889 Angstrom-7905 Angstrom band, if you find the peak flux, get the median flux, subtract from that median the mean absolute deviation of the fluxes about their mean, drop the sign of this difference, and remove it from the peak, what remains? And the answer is 9.9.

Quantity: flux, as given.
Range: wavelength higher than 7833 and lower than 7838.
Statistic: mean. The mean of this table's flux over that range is 30.7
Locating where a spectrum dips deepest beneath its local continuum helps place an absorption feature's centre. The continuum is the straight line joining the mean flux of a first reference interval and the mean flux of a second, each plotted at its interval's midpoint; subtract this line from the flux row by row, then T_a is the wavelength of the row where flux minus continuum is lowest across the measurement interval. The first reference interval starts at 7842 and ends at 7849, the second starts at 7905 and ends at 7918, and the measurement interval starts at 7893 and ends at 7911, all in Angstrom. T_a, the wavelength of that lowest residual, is 7900.71 Angstrom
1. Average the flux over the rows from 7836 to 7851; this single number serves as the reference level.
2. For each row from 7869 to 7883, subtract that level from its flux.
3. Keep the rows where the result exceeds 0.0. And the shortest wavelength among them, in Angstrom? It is 7873.47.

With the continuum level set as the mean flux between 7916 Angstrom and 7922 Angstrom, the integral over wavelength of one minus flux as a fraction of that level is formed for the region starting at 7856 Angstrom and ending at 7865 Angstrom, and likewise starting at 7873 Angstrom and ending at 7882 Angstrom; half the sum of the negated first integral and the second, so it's 0.04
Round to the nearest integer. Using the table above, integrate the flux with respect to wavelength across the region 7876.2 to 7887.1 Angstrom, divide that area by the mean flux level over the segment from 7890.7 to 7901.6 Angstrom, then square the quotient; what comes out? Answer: 138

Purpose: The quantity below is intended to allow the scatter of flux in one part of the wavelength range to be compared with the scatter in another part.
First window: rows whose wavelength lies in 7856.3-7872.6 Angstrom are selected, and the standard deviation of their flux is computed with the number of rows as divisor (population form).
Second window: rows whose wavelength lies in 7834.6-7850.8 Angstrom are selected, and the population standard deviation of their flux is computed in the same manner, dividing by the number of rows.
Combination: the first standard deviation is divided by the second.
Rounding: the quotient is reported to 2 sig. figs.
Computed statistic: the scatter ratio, 0.64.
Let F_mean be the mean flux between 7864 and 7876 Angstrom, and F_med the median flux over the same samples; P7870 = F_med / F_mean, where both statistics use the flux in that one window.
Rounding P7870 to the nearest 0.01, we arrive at 1.01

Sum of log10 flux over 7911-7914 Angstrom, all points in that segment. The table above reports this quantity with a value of 3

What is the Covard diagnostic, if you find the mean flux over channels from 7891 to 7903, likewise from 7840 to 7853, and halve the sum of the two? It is 27.2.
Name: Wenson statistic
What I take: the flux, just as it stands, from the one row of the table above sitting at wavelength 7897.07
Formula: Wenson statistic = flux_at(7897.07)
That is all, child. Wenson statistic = 27.4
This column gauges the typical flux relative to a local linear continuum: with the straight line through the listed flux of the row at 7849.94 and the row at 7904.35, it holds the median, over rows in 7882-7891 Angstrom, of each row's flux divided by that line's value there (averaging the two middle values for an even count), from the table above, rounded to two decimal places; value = 1.14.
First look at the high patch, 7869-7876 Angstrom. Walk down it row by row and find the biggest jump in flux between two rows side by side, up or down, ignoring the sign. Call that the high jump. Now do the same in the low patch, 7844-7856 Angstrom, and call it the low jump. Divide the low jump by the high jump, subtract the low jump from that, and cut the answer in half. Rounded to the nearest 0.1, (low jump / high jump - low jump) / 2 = -2.8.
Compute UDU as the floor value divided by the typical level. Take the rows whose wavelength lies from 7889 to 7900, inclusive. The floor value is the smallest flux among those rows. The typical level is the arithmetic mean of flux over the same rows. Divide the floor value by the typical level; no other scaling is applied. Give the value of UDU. 0.73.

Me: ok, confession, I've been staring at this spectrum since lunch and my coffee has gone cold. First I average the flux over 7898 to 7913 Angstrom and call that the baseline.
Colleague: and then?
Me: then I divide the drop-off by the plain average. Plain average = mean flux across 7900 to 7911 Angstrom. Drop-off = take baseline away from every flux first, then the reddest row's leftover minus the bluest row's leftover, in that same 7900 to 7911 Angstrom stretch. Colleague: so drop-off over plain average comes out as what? 0.13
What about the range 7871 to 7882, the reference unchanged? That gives 0.03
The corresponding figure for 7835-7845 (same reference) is -0.06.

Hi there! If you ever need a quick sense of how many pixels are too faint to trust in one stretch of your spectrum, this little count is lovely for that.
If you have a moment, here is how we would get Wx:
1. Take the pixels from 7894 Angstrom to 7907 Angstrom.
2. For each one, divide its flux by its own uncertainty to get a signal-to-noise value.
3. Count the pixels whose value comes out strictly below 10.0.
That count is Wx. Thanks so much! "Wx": 6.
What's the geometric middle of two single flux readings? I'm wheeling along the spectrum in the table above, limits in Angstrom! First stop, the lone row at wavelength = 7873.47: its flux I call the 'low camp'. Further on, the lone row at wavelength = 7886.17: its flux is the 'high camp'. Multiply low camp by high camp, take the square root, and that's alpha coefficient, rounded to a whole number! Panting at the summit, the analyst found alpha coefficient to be 28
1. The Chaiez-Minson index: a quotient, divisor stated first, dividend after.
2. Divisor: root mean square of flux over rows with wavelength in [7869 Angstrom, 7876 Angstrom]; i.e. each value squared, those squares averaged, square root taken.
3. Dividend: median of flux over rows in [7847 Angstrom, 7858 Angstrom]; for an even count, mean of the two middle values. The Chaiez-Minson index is 1.10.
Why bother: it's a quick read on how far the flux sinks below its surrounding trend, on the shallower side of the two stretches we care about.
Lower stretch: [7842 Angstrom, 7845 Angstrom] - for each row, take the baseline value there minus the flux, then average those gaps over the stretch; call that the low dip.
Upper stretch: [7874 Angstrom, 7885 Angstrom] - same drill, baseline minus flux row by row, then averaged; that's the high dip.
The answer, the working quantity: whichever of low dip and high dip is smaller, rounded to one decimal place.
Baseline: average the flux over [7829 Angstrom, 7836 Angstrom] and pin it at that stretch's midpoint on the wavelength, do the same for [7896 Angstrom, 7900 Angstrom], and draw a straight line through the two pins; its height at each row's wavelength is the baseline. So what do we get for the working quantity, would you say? -0.4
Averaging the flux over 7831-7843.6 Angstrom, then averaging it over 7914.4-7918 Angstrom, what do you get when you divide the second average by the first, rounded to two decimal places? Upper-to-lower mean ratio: 0.93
